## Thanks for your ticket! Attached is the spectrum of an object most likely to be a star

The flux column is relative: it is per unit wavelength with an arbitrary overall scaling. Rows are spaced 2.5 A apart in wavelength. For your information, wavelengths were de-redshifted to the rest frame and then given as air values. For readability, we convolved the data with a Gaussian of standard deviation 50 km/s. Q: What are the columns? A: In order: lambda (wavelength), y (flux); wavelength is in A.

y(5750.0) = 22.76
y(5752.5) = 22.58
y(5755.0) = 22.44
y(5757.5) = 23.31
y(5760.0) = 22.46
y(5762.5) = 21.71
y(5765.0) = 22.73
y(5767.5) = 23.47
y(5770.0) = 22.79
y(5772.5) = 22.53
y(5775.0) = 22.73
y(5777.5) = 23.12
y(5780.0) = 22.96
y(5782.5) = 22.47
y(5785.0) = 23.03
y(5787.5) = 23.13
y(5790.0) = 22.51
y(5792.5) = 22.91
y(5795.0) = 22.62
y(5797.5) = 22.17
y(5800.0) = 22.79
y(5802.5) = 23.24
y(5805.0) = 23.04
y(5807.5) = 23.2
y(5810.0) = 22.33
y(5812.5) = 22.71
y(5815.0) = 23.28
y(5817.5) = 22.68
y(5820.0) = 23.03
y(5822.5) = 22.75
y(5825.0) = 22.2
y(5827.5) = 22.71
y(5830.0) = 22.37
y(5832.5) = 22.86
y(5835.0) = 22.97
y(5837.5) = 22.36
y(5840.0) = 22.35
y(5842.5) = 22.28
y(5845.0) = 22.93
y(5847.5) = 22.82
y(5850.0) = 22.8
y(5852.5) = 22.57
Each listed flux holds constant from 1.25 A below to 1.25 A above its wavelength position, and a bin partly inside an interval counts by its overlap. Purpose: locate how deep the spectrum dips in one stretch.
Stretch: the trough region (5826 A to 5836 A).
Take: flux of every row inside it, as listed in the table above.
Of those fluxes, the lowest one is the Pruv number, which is 22.37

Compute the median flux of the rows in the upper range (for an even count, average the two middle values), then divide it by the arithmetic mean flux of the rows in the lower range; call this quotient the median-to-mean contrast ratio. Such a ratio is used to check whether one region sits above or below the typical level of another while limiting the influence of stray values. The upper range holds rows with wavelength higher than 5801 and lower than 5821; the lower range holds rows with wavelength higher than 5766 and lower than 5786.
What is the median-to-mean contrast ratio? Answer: 1.01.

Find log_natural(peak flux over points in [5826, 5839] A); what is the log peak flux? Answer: 3.13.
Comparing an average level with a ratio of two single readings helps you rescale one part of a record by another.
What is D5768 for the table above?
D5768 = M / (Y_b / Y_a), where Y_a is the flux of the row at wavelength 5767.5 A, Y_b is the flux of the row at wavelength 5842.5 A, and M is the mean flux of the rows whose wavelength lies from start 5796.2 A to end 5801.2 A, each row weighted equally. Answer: 23.7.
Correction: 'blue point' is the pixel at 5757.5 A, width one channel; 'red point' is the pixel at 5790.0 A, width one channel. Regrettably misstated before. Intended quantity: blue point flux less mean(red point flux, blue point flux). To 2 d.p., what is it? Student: 0.40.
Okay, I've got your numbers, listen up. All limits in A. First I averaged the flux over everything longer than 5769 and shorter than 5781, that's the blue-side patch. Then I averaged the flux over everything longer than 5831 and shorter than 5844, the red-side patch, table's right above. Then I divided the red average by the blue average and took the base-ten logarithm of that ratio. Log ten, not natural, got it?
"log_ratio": -0.005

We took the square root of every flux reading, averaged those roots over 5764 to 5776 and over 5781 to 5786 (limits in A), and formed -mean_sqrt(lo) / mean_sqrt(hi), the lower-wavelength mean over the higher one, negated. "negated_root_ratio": -1.00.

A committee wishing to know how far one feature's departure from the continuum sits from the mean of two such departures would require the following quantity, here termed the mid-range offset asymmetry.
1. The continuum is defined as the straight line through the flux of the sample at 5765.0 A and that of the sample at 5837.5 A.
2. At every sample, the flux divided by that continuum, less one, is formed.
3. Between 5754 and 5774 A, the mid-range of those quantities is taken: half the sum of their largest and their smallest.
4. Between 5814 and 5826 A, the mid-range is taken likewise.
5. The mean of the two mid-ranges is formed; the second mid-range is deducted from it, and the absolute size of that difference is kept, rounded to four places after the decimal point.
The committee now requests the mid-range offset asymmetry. 0.0095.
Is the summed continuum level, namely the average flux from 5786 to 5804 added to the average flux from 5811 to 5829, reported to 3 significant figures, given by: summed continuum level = 45.5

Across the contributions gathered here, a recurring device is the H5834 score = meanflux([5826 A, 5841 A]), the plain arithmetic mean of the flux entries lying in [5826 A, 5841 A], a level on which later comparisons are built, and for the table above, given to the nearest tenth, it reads 22.6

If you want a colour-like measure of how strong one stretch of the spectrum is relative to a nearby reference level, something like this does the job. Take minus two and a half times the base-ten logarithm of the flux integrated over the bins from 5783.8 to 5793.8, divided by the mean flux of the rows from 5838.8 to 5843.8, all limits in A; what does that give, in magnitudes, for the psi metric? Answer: -2.5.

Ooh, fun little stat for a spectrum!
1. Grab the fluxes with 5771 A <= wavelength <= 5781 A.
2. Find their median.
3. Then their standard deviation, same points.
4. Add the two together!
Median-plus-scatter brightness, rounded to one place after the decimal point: 23.1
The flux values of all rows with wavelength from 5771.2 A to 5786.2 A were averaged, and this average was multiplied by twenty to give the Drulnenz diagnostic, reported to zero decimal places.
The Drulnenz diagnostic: 456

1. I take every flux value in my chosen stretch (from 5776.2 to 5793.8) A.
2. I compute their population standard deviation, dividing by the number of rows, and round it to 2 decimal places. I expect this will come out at 0.25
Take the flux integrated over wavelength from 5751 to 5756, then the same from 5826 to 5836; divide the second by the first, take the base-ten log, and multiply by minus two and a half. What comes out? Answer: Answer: -0.8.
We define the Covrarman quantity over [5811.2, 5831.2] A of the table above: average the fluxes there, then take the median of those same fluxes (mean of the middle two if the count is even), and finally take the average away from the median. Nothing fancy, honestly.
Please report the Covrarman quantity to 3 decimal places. -0.006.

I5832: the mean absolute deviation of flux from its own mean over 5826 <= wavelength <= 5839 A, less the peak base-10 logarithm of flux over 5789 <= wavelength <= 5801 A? -1.13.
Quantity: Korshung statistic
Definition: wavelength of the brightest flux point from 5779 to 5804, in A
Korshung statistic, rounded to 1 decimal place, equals 5802.5 A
